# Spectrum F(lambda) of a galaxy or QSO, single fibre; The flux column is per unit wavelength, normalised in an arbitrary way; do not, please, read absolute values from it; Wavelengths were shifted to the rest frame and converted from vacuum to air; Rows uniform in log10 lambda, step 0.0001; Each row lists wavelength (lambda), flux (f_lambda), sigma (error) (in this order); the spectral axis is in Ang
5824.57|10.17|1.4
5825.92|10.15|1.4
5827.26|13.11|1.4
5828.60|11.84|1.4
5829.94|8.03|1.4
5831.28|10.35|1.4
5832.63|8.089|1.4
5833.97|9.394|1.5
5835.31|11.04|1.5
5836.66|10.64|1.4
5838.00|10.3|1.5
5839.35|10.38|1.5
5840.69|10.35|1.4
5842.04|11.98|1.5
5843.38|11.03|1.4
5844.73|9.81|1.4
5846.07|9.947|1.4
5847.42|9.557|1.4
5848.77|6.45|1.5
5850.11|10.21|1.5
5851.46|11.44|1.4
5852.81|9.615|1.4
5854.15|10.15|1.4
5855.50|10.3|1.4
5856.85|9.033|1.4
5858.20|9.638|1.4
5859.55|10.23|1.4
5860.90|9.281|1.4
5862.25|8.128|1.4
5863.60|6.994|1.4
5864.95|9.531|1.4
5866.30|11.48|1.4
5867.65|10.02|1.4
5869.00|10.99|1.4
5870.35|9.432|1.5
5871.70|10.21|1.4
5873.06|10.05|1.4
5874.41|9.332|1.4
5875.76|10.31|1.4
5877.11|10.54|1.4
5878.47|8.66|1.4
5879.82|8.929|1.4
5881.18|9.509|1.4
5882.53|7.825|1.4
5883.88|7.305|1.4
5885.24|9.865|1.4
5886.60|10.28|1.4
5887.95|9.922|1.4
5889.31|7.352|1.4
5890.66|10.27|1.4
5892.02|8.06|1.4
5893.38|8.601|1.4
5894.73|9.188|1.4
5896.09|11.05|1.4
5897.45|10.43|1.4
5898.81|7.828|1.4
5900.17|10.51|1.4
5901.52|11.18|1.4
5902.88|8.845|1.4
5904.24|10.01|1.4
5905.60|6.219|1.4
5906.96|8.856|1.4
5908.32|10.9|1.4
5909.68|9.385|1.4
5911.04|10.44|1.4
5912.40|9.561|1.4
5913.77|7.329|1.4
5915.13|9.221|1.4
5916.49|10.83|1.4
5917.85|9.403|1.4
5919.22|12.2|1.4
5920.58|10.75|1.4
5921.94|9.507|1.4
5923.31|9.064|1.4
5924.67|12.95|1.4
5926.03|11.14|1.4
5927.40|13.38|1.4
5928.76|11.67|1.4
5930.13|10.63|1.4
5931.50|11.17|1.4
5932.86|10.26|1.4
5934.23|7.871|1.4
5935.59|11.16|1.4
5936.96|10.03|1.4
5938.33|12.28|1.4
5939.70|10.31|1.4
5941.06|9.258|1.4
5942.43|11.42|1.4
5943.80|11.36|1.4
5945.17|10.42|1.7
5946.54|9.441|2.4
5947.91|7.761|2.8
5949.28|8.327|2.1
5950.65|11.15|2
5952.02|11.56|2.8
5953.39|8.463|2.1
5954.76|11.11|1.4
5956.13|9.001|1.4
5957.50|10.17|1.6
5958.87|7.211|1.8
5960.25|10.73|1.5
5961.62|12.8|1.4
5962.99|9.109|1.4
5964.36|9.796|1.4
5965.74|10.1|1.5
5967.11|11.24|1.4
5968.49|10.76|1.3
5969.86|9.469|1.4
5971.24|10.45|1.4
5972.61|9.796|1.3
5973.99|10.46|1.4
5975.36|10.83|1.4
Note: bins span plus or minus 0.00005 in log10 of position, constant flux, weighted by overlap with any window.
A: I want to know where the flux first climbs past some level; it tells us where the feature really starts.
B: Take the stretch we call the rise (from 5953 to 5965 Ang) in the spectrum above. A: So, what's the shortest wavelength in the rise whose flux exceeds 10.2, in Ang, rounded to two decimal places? 5954.76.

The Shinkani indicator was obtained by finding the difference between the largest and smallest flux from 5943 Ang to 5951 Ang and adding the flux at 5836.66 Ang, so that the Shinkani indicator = 14.2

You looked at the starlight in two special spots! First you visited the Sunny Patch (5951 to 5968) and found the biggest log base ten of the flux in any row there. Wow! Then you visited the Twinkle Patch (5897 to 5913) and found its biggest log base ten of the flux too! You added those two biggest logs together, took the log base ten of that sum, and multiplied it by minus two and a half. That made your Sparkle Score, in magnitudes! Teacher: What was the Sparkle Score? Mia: -0.834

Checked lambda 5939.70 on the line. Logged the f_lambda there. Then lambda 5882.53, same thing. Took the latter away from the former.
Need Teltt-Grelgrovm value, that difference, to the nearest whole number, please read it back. 2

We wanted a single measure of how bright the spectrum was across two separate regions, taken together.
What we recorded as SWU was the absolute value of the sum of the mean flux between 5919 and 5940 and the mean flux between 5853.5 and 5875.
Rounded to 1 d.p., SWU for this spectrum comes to 20.6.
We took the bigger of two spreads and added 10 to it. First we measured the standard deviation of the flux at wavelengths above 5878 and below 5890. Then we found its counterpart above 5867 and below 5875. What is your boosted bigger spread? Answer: 11.1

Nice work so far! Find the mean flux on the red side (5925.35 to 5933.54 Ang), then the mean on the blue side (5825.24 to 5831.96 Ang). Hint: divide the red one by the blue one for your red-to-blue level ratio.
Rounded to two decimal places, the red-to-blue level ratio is 1.06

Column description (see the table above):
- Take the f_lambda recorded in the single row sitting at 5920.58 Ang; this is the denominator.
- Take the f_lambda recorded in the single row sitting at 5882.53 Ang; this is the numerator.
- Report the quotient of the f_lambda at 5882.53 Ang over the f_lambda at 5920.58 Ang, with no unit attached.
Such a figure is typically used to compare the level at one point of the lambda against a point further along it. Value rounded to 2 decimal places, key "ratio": 0.73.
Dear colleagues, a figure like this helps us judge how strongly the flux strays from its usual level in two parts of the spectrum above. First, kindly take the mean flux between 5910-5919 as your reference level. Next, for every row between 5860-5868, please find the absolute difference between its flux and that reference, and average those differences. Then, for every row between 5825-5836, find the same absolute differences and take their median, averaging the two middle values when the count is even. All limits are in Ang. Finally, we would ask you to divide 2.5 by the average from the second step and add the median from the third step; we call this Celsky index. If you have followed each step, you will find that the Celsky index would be 3.7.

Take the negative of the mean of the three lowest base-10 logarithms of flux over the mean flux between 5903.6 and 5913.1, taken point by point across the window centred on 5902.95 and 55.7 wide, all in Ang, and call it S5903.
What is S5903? 0.13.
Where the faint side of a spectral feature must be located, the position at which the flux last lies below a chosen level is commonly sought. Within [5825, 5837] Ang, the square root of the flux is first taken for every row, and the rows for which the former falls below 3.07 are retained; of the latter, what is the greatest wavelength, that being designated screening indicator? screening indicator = 5833.97 Ang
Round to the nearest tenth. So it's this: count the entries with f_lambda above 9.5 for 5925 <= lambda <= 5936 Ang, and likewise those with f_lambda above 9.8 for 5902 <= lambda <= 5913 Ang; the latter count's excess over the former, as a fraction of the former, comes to -0.6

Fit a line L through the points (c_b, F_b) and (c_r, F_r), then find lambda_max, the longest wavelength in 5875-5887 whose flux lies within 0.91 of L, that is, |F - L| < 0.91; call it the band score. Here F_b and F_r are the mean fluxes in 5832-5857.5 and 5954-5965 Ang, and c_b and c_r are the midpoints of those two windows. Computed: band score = 5886.60 Ang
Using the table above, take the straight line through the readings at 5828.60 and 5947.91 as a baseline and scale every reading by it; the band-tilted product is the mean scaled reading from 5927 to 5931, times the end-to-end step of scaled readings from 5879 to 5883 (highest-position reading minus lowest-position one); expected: -0.14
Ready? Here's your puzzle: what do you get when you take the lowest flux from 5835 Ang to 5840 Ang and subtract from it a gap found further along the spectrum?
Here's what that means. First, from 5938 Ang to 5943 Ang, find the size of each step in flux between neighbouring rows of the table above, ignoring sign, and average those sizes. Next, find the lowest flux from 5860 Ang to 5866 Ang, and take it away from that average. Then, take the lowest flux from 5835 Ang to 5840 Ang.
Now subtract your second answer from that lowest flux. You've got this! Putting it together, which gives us 15.6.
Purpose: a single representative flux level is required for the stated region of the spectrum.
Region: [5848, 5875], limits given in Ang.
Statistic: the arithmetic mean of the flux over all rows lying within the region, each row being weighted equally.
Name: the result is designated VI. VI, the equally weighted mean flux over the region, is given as 9.6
